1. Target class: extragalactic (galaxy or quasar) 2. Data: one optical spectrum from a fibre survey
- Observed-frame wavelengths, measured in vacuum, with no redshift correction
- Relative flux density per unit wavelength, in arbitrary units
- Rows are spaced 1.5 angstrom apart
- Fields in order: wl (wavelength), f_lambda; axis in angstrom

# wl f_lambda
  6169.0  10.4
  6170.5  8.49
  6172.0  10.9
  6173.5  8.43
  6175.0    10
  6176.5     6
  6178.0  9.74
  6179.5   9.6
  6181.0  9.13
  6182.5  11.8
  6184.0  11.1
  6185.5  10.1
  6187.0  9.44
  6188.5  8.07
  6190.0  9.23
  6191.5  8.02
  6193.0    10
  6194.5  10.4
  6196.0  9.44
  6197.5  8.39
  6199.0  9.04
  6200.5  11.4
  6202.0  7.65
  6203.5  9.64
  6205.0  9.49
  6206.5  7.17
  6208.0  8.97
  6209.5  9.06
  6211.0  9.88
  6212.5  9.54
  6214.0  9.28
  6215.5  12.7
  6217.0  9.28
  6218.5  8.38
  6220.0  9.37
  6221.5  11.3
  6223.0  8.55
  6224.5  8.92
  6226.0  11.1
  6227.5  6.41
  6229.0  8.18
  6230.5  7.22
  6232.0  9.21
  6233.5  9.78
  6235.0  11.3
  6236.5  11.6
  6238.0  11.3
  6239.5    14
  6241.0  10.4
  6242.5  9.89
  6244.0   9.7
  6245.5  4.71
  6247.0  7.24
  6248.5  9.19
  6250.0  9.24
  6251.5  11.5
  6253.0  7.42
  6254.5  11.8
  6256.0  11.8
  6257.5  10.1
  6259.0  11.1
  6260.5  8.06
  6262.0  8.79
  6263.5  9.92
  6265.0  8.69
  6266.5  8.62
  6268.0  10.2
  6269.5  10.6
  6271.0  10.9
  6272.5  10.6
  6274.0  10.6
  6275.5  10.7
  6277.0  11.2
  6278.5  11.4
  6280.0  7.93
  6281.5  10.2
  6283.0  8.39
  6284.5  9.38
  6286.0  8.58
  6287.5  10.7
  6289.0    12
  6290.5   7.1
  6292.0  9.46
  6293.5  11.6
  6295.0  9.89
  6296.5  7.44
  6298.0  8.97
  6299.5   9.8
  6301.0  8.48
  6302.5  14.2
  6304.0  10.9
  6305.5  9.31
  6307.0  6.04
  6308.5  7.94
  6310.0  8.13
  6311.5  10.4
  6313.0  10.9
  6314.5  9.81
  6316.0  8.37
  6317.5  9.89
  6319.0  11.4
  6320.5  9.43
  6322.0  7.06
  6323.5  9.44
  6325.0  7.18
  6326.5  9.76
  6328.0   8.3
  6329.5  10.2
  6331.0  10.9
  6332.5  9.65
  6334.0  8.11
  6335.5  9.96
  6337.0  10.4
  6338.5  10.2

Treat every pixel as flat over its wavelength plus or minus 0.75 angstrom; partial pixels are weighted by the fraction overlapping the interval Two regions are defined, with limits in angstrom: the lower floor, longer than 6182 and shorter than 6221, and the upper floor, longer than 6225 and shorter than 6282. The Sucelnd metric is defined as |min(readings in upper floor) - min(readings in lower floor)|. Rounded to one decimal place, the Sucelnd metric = 2.5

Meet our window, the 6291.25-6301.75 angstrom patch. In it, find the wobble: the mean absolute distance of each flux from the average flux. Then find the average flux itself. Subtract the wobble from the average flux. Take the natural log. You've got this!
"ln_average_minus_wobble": 2.13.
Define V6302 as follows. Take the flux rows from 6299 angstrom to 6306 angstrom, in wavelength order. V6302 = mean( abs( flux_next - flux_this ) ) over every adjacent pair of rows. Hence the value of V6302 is 3.0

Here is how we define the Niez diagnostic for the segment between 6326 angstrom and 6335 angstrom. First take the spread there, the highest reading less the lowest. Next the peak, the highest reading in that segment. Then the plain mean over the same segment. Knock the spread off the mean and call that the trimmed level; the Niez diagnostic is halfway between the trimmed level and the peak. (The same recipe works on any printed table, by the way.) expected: 8.8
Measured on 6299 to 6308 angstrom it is 7.9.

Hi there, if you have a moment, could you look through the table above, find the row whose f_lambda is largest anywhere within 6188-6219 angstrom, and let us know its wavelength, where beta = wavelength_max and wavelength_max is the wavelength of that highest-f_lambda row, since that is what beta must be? 6215.5 angstrom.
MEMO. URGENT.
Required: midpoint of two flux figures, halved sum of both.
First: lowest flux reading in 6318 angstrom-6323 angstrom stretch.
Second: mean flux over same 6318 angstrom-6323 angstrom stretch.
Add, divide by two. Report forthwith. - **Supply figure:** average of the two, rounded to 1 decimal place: 8.2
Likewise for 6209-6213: 9.3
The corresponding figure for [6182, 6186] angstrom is 10.6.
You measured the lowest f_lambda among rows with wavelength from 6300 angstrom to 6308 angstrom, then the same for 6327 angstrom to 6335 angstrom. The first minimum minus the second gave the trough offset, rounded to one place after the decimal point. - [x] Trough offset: -2.1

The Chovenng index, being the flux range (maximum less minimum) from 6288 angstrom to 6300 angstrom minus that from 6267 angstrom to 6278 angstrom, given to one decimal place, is 3.9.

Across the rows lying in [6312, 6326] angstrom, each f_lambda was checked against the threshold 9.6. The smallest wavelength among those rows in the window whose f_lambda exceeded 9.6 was 6313.0 angstrom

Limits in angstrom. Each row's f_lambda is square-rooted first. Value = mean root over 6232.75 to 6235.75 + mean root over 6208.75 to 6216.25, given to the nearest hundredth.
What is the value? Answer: 6.41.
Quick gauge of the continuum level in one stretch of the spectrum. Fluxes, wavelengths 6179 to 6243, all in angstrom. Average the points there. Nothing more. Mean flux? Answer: 9.6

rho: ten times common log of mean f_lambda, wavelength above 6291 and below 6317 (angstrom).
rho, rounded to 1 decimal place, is 9.8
